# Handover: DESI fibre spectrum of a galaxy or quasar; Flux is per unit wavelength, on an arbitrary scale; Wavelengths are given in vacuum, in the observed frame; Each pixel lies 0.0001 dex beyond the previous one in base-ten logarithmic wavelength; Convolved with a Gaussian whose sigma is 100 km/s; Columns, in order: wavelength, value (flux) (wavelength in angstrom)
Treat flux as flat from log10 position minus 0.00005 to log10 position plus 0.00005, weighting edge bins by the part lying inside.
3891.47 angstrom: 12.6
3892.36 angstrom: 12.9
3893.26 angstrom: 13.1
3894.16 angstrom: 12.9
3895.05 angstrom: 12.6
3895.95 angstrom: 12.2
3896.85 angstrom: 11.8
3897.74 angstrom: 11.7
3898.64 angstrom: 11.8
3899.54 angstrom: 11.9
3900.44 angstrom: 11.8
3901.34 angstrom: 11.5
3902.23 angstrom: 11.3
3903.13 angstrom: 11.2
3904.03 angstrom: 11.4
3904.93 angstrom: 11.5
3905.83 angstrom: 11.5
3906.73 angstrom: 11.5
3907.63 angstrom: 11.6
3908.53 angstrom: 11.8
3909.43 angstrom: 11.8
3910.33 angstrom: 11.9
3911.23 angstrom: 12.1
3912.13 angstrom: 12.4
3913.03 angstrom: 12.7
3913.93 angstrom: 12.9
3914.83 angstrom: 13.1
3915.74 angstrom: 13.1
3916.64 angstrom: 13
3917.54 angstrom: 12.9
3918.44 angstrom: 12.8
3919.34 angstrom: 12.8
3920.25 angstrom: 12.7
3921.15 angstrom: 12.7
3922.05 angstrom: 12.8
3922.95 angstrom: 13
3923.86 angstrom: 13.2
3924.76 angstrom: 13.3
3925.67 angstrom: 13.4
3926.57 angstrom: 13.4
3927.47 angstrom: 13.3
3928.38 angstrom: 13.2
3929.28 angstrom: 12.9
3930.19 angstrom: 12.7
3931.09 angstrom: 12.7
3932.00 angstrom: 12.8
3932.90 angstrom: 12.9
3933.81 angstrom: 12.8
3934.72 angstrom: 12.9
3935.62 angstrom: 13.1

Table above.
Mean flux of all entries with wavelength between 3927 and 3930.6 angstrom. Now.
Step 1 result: 13.0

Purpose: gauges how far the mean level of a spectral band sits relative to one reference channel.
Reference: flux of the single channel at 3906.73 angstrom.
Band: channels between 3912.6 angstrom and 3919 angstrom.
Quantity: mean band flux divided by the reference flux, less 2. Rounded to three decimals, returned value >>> -0.876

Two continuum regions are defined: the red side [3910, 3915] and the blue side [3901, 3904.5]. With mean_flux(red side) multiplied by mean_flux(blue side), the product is 142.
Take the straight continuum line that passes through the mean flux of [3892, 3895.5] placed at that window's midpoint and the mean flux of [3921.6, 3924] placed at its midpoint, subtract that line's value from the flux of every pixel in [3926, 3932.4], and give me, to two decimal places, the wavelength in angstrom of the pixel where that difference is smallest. 3931.09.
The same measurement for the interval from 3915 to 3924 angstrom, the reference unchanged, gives 3921.15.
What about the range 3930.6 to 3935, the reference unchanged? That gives 3931.09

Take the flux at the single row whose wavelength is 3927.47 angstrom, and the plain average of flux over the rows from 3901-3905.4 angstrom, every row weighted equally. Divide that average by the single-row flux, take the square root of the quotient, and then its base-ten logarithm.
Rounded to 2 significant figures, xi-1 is -0.034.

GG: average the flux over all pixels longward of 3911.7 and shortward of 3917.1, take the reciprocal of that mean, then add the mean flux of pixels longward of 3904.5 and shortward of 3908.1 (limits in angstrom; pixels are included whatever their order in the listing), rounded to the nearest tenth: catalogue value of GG 11.6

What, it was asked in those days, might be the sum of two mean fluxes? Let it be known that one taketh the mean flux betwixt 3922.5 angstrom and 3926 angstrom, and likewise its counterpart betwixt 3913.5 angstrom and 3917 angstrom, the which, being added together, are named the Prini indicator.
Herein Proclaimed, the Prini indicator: 26.2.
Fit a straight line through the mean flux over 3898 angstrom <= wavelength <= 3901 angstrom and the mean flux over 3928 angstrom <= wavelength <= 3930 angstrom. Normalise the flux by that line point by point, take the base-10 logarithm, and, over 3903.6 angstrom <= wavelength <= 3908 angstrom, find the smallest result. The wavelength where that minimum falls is 3906.73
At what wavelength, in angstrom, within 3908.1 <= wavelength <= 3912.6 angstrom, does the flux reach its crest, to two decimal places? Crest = 3912.13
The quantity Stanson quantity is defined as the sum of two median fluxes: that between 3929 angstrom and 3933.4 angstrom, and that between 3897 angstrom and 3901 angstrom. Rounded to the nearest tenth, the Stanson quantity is 24.6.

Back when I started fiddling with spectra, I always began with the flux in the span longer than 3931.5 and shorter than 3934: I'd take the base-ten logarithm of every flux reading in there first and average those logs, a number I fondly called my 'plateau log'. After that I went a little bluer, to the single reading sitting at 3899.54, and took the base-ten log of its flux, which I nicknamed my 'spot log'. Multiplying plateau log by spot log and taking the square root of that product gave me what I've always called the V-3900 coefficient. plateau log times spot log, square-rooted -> 1.09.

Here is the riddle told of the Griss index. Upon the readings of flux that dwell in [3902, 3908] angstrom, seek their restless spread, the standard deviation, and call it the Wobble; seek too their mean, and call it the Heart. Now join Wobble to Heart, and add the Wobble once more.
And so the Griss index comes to 11.7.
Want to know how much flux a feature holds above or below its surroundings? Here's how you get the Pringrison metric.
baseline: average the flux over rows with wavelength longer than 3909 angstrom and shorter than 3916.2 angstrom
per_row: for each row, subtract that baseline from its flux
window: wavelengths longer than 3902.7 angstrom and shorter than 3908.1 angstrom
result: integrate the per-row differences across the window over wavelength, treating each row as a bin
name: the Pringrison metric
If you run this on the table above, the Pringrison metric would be -6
